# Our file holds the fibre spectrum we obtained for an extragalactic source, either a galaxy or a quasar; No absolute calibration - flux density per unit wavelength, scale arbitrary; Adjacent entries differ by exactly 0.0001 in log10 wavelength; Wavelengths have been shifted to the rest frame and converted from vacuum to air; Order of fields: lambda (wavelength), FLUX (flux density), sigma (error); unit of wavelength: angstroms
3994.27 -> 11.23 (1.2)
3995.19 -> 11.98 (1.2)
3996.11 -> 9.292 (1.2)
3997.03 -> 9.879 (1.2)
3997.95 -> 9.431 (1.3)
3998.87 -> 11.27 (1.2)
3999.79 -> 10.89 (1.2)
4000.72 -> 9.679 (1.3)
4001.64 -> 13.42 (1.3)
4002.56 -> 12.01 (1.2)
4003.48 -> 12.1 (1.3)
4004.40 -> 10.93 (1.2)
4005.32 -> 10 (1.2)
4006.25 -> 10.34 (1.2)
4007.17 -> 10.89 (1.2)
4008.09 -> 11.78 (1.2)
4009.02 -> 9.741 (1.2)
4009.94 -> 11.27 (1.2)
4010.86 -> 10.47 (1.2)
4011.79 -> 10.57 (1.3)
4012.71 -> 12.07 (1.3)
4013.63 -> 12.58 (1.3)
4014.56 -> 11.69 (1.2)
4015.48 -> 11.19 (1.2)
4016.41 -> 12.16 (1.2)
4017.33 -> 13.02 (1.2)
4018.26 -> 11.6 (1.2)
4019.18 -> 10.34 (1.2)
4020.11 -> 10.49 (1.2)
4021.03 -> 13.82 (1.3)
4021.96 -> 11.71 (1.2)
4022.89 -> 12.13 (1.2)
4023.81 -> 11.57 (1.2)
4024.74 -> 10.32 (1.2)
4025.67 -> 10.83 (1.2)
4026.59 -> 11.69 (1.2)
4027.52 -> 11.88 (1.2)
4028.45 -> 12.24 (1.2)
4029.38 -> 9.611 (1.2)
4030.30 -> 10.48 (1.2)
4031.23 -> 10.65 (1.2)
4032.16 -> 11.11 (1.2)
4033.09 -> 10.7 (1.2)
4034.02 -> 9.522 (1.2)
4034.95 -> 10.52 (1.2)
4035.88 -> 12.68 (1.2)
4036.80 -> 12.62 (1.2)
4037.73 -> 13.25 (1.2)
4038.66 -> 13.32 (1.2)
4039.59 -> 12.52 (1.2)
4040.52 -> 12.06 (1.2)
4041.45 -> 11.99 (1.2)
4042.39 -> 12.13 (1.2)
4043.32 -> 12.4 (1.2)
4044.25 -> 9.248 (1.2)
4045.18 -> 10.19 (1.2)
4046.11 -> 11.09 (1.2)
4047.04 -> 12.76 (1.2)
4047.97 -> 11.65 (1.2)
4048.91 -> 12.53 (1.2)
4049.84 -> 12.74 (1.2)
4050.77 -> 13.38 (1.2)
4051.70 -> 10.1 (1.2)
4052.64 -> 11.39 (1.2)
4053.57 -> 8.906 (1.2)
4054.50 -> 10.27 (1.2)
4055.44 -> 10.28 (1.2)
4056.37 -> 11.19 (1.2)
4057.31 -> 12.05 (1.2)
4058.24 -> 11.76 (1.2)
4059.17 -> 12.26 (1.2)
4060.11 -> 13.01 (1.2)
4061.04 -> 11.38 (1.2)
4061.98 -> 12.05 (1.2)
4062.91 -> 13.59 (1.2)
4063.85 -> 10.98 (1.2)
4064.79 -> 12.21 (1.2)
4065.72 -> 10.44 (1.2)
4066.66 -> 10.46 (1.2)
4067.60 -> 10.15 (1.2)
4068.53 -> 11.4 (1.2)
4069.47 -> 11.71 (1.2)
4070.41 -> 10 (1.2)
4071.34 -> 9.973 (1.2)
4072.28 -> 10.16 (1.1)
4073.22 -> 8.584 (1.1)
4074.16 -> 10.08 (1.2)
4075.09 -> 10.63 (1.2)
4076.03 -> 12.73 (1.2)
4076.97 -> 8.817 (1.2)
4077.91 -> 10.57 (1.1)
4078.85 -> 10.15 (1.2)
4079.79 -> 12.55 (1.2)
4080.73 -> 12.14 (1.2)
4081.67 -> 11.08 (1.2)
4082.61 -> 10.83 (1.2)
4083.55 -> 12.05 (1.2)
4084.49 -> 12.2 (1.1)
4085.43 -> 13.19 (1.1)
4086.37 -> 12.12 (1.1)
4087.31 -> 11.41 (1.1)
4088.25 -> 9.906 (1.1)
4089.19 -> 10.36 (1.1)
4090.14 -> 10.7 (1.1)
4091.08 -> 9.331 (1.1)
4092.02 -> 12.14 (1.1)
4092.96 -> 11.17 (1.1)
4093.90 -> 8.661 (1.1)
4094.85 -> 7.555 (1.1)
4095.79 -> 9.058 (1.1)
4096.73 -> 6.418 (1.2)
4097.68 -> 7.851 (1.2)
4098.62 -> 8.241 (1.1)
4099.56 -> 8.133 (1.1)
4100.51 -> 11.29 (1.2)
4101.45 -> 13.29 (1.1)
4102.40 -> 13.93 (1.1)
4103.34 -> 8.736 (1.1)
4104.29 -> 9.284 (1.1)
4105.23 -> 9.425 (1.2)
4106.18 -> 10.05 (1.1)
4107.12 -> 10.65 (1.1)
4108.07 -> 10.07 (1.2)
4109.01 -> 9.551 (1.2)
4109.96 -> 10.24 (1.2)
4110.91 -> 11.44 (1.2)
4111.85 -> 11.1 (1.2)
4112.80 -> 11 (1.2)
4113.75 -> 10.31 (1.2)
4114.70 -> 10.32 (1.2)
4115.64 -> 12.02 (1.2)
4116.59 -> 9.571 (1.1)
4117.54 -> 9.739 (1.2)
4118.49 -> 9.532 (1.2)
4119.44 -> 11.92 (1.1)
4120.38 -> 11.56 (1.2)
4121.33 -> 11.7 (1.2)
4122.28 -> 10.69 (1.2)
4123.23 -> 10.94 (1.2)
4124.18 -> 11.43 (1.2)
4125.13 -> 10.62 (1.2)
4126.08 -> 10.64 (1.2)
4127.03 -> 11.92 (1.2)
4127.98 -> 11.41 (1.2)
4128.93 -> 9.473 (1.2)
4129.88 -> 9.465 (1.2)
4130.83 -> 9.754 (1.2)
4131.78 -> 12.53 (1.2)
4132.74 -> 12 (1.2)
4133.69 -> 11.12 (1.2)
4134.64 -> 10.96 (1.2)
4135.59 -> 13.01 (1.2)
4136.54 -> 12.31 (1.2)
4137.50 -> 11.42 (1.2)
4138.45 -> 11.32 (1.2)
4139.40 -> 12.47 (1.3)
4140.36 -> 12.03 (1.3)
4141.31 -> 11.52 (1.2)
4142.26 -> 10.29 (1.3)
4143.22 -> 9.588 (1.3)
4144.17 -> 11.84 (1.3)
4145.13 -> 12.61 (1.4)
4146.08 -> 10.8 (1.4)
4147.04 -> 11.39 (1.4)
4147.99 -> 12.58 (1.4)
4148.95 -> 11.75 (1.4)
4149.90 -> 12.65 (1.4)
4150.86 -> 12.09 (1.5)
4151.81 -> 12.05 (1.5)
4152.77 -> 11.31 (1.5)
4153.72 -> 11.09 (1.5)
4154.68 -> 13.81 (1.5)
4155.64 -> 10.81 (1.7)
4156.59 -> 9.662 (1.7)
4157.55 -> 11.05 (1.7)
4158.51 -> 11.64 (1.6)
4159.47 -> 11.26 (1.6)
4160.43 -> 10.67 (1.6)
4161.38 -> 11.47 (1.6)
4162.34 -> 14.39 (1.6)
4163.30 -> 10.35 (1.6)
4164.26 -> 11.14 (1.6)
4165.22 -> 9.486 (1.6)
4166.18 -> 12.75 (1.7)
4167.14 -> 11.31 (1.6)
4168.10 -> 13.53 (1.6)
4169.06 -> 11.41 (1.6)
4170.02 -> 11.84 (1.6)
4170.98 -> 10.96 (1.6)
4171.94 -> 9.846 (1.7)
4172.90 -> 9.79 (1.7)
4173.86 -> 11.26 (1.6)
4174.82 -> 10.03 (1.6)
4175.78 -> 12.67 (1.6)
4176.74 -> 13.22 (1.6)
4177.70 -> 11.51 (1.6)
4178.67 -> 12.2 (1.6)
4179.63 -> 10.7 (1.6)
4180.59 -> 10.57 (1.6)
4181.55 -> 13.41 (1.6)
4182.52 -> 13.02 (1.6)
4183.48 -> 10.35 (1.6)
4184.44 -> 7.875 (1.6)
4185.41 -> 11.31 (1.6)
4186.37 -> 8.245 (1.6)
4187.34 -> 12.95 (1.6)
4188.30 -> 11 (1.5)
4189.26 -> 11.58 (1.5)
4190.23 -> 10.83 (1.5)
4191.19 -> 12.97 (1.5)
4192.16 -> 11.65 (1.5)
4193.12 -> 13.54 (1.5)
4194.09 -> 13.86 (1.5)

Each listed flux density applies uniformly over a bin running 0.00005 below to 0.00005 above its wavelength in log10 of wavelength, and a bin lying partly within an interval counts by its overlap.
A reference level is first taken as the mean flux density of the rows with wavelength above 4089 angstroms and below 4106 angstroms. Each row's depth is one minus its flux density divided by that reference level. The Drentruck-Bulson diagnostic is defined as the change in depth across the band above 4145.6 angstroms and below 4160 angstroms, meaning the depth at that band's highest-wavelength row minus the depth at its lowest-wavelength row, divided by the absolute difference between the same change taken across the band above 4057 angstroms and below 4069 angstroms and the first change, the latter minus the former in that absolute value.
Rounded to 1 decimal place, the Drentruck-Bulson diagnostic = -0.4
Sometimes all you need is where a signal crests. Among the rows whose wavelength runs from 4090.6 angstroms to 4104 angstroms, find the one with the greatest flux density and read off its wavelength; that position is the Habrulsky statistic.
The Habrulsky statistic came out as 4102.40 angstroms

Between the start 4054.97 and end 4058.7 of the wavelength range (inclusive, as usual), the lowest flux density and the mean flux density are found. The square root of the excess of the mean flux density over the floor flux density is 1.02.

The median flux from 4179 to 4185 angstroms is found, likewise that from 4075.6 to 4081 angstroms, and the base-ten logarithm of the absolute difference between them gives -0.14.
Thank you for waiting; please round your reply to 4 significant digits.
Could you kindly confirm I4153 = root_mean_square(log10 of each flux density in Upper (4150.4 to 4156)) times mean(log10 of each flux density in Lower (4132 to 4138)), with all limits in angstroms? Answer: 1.150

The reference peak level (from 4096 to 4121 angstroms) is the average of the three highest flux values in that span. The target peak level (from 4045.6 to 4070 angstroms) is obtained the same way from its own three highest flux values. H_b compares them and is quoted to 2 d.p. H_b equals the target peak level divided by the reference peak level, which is 1.02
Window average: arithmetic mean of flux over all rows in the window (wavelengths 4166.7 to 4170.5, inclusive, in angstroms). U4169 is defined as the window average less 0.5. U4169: 11.5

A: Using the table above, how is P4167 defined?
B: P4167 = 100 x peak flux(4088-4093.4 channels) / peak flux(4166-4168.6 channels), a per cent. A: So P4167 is 90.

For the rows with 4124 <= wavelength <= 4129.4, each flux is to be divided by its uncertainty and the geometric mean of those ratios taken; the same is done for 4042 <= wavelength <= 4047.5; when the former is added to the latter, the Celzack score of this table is 18.4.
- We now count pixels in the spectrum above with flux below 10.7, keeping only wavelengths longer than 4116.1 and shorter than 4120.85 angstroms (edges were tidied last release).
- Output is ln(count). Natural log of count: 1.1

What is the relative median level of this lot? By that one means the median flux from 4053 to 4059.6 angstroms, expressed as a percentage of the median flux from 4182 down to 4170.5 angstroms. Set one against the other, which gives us 101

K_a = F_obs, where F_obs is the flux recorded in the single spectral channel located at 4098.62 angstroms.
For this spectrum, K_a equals 8.241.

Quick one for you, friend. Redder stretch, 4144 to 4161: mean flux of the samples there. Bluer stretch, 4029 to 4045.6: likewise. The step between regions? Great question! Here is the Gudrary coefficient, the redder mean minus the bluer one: 0.2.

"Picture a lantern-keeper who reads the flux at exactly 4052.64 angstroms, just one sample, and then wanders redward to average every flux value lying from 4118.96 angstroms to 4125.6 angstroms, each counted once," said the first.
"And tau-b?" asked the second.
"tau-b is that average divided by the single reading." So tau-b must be 0.99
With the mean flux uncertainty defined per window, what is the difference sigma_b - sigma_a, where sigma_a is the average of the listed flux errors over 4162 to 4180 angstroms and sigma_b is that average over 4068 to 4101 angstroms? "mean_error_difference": -0.5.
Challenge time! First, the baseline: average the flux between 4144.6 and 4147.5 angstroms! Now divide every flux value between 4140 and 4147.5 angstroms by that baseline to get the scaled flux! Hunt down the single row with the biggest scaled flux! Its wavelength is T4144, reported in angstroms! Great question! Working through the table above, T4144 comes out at 4145.13 angstroms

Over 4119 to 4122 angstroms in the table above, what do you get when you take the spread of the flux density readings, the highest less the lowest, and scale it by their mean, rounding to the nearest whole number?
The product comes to 4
